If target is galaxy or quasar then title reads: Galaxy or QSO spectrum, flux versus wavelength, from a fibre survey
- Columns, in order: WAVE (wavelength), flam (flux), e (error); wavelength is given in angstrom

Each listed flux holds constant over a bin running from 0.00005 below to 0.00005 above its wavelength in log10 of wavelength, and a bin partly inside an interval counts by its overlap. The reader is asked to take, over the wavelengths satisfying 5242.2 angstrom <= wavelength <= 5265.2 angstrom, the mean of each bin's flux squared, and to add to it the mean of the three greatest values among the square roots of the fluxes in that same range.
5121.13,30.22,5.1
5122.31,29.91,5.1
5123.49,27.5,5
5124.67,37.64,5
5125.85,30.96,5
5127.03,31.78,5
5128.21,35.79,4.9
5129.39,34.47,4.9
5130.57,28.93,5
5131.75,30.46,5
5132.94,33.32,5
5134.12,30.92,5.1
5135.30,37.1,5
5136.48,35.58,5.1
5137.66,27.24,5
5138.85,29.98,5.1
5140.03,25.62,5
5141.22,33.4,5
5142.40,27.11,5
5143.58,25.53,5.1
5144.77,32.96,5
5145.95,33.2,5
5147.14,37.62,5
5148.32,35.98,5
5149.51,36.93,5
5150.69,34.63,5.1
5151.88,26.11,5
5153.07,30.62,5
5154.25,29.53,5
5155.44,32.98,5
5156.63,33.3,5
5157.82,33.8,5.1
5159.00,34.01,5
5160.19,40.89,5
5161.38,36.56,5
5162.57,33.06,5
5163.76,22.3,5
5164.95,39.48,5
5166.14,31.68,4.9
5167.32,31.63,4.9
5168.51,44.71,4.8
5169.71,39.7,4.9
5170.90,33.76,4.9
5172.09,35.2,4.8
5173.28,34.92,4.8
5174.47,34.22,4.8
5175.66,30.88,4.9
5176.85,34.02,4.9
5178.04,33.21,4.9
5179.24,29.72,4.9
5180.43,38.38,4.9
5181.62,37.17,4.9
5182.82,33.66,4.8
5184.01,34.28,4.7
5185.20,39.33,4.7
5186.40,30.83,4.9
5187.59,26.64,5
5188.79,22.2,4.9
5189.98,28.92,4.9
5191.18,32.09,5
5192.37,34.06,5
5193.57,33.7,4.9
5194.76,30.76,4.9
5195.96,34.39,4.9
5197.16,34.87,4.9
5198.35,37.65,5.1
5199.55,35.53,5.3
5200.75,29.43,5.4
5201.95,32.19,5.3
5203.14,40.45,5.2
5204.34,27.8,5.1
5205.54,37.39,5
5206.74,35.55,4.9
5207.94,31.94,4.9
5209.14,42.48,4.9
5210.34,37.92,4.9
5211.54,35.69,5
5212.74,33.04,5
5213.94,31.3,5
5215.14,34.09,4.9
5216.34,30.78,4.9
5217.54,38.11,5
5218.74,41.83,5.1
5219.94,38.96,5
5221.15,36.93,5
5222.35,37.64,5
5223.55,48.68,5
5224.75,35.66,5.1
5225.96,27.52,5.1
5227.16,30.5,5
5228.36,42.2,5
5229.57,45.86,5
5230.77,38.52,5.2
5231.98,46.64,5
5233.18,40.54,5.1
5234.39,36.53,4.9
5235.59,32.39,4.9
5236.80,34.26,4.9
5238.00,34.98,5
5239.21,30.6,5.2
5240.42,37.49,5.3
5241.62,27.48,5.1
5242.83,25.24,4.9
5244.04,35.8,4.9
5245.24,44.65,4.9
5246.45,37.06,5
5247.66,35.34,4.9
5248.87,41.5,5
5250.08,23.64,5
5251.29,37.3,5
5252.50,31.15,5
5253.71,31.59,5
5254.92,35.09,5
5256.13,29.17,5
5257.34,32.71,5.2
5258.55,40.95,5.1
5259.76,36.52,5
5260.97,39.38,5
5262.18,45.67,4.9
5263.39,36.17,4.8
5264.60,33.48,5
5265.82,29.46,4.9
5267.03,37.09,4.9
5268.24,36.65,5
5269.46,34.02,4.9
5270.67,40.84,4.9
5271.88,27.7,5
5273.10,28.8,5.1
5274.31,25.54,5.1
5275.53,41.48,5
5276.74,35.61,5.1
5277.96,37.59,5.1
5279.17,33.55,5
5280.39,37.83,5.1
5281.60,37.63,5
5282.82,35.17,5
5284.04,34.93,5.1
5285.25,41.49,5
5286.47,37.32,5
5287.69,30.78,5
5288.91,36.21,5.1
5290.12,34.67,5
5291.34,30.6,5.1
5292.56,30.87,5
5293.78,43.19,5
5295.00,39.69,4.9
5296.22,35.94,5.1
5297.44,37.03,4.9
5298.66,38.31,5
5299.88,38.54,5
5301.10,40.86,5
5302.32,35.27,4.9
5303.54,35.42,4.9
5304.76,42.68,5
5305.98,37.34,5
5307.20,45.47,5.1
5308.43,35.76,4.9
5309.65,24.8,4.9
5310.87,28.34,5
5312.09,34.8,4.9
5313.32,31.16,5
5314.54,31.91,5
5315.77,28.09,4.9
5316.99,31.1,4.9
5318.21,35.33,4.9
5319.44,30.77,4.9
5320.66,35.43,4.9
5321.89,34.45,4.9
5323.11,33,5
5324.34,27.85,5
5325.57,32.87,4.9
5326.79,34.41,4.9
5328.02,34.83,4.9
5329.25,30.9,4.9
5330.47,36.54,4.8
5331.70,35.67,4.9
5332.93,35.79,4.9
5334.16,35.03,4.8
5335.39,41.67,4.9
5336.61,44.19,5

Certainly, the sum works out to 1291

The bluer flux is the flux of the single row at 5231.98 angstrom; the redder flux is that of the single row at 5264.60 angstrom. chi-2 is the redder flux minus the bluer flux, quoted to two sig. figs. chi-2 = -13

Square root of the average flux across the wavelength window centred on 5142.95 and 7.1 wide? 5.44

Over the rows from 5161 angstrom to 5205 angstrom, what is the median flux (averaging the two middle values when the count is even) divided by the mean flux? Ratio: 1.01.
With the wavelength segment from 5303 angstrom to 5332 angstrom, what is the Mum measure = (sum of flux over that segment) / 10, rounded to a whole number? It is 81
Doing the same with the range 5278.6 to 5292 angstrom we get 39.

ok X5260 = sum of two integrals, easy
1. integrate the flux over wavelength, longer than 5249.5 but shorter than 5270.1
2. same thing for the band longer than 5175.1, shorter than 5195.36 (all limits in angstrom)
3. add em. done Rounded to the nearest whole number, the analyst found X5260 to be 1371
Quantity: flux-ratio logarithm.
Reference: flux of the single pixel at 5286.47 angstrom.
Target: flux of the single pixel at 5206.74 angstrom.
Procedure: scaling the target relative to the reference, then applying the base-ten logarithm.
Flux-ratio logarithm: -0.021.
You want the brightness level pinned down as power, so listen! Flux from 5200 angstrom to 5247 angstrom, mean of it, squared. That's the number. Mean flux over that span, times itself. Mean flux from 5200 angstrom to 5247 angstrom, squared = 1300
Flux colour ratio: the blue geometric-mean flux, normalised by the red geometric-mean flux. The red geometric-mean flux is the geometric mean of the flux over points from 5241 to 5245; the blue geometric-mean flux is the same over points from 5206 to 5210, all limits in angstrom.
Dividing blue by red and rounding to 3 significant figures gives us 1.25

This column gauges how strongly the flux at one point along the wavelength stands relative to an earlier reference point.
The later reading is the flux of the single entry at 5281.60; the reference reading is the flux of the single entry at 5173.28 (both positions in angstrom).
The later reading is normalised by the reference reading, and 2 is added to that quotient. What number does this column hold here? 3.08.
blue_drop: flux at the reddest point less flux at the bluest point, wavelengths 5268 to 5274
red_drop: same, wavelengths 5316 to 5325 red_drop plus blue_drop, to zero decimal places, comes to -11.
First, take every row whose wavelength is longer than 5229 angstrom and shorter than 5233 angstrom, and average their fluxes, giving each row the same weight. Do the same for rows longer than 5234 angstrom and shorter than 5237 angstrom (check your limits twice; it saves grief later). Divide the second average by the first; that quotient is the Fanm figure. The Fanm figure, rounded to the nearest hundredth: 0.79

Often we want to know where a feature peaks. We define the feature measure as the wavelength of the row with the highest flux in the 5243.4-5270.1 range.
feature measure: 5262.18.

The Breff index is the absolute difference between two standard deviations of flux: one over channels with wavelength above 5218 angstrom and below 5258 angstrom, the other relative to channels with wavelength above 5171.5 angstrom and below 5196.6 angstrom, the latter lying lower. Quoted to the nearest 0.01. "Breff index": 2.20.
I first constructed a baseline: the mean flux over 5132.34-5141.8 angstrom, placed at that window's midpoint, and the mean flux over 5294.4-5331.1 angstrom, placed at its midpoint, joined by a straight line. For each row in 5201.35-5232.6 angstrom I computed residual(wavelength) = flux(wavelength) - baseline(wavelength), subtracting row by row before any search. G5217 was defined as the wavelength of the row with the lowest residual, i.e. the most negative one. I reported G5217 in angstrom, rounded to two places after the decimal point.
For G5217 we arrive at 5225.96 angstrom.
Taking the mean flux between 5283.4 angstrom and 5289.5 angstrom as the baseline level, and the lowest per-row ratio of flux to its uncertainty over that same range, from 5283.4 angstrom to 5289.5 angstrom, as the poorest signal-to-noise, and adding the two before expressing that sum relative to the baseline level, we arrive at 1.17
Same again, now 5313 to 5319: 1.18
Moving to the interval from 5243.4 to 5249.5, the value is 1.19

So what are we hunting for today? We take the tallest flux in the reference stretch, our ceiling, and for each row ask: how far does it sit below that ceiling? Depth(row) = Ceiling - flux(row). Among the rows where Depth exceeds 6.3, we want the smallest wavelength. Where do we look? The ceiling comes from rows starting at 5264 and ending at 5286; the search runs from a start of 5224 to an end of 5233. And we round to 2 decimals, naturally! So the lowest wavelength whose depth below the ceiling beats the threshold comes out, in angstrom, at 5225.96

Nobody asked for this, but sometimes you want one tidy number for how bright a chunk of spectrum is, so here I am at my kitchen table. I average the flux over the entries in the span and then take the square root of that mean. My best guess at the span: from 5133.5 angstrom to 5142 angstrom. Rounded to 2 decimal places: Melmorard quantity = 5.60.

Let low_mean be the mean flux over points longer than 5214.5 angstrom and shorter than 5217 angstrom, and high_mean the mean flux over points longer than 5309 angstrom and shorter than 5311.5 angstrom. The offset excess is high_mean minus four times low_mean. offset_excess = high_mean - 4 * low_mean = -103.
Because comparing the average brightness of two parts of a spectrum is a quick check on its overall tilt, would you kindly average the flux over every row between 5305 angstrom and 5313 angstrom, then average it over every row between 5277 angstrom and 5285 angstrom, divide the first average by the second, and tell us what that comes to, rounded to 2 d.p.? 0.95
